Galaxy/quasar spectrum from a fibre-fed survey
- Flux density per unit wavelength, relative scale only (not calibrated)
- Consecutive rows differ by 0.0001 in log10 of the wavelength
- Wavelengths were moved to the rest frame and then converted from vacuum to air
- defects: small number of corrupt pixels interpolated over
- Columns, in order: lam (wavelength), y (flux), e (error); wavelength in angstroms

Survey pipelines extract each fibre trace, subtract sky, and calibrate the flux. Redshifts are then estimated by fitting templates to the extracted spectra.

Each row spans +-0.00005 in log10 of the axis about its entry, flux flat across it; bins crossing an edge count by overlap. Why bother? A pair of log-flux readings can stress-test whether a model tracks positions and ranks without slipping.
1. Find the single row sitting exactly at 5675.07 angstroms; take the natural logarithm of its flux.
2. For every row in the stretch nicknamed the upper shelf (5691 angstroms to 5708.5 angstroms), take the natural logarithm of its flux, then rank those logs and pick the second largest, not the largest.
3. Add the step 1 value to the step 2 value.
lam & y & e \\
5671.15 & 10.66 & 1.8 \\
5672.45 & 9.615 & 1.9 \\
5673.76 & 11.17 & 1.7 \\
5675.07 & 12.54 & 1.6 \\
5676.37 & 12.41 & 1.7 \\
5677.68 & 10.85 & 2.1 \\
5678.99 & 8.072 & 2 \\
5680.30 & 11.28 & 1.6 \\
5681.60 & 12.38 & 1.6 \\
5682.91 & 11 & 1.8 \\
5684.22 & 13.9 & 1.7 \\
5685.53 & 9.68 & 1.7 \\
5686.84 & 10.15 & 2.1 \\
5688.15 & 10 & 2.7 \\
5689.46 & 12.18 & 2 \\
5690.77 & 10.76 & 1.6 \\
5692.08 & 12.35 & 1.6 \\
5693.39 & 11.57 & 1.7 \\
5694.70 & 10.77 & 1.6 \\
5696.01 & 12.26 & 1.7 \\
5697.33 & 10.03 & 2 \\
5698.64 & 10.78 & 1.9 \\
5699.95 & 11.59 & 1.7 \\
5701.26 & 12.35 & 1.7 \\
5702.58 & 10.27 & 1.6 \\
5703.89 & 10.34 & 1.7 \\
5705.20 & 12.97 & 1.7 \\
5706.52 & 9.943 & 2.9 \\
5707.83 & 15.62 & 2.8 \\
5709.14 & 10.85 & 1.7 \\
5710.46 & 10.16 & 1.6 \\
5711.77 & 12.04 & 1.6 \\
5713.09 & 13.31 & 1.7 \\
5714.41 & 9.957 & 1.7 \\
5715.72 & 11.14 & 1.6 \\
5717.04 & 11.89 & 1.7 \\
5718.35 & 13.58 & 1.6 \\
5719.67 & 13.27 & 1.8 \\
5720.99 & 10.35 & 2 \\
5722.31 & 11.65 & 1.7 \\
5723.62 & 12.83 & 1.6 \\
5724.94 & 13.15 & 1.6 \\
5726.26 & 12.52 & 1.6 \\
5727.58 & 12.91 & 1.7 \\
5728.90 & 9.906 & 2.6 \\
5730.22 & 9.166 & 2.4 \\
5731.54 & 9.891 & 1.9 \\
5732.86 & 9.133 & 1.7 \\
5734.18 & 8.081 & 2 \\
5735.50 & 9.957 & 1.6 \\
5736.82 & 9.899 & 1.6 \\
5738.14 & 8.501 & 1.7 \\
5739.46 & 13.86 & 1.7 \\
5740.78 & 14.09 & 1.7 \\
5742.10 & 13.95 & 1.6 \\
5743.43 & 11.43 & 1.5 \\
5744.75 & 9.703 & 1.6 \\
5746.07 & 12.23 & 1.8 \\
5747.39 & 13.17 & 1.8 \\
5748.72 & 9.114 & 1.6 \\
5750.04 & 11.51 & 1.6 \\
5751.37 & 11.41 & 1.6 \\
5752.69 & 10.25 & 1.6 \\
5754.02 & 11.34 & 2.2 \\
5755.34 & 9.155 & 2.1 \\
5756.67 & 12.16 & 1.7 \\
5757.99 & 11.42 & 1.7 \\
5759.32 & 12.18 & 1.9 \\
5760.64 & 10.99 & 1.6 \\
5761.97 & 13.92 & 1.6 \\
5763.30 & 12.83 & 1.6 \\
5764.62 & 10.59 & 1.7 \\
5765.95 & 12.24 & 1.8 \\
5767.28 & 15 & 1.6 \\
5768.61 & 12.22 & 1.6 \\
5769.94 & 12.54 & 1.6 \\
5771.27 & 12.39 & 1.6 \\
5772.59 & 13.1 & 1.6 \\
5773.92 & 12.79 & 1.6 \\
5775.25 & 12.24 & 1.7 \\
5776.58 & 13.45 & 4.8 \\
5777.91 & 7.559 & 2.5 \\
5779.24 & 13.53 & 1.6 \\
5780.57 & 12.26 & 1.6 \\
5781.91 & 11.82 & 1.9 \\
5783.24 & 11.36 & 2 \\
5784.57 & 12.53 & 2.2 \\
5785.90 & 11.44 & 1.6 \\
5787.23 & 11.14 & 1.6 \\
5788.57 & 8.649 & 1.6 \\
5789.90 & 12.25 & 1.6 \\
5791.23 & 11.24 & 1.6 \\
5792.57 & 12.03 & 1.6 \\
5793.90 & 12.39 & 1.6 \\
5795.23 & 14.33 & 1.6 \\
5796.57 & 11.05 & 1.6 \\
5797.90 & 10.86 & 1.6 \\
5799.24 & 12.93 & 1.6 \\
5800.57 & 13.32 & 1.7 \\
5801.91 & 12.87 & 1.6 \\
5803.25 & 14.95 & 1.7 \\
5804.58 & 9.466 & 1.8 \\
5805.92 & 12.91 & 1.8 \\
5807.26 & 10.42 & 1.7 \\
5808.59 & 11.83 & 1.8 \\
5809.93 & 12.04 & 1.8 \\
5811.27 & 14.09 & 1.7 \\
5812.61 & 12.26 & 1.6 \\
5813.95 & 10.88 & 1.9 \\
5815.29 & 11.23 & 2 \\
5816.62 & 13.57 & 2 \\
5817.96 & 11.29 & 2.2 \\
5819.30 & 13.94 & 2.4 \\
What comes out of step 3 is 5.09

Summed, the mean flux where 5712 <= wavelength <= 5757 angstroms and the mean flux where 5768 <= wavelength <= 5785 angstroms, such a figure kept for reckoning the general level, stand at 23.4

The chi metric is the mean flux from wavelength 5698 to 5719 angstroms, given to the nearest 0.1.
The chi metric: 11.7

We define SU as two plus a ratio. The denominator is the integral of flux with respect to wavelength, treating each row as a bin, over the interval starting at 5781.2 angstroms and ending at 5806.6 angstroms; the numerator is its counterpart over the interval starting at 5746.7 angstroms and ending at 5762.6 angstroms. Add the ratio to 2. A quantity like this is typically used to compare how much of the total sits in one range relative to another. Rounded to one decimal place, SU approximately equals 2.6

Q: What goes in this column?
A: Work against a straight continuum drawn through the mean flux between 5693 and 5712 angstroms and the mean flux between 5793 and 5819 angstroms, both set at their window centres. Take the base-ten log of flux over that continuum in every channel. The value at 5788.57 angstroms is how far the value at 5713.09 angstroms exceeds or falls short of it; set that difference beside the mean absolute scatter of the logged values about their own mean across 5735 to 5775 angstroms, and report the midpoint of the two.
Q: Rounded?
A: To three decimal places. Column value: 0.129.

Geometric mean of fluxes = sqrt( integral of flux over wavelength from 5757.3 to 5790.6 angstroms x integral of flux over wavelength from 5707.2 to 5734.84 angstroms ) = 356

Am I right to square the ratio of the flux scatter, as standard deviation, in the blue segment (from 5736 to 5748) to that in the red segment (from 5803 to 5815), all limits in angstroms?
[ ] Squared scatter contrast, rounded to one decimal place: 1.5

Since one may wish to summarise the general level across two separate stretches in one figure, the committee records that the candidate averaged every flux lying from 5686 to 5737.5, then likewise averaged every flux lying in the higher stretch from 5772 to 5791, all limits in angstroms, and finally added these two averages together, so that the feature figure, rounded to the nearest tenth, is 23.0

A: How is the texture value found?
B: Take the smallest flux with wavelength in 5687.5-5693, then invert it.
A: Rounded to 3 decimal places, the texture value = 0.100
